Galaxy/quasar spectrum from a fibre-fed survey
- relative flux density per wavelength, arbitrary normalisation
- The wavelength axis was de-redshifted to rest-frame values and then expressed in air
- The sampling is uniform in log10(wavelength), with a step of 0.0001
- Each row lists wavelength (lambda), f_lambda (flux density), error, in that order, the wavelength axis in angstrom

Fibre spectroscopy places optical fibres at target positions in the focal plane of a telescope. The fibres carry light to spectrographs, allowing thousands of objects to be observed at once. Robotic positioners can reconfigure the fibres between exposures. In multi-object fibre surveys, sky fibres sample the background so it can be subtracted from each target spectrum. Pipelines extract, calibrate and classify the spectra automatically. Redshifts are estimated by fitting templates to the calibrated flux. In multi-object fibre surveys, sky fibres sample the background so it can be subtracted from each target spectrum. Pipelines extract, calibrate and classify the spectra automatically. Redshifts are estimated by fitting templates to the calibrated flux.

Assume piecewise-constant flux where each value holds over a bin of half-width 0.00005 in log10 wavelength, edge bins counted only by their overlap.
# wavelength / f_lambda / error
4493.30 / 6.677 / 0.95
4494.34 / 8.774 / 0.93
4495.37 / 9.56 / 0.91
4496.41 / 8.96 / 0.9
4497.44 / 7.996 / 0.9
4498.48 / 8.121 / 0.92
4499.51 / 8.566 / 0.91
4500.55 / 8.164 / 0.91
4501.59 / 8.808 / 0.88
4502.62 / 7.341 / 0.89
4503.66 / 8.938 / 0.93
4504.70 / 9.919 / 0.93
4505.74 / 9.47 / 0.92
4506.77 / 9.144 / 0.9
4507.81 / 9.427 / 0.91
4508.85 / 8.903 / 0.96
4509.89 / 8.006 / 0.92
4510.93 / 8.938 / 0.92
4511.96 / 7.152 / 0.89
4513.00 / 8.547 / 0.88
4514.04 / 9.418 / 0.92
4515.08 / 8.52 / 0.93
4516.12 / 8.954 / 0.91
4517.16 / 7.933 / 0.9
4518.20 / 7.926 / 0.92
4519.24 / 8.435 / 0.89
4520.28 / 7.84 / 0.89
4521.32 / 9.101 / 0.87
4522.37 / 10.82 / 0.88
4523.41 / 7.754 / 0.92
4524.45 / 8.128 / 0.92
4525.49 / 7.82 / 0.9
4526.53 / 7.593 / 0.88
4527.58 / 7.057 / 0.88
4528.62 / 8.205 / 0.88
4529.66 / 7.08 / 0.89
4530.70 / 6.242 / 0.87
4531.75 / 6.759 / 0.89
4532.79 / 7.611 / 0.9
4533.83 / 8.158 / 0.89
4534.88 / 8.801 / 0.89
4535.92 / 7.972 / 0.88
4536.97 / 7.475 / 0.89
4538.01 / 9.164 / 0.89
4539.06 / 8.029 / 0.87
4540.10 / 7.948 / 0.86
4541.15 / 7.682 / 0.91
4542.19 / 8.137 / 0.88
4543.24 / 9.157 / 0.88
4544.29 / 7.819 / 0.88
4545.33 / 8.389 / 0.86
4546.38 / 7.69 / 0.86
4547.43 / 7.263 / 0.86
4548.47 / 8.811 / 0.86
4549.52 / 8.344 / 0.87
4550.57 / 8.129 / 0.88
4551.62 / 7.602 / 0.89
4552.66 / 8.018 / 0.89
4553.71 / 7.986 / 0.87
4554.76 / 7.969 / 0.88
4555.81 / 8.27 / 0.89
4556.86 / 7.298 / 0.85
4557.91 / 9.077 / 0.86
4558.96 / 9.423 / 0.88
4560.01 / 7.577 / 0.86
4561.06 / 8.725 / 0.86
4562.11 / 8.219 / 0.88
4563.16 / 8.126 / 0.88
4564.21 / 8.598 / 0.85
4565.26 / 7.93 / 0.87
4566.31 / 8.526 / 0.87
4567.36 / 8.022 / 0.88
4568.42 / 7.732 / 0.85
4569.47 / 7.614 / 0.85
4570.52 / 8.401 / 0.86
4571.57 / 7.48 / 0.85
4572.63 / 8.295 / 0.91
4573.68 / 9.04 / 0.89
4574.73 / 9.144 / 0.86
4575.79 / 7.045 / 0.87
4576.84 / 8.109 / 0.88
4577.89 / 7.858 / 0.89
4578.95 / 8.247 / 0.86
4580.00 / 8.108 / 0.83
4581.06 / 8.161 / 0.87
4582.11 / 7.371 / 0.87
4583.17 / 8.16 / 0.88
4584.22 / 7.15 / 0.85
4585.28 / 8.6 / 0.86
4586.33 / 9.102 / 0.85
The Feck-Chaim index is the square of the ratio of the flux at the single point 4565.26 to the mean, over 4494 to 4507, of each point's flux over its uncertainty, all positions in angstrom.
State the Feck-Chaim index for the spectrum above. 0.68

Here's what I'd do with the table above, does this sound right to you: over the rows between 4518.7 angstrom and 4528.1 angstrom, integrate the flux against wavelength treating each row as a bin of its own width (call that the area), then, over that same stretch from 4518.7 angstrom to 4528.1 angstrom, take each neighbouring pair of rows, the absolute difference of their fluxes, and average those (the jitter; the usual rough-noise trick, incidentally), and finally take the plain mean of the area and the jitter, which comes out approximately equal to 39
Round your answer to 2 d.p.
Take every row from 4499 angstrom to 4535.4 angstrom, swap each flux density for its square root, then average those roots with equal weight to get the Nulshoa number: 2.88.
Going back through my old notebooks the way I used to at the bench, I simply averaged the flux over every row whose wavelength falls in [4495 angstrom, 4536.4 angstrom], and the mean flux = 8.35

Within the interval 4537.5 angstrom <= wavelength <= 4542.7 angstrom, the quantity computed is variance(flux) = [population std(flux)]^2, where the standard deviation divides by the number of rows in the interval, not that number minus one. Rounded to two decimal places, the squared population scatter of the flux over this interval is 0.26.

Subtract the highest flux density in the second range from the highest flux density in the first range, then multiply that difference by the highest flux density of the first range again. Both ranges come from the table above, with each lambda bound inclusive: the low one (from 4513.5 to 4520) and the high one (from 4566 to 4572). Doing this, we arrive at 8.4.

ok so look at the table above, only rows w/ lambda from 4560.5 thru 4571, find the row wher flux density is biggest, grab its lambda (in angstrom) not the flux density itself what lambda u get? 4561.06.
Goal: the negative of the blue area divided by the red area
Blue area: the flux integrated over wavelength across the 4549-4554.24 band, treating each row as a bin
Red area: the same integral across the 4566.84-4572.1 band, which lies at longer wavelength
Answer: -1.02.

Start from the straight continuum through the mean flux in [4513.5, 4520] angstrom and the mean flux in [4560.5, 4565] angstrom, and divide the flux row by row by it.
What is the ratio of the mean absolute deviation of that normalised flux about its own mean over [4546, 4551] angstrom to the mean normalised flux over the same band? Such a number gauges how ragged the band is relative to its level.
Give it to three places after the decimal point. 0.057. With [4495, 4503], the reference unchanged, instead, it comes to 0.063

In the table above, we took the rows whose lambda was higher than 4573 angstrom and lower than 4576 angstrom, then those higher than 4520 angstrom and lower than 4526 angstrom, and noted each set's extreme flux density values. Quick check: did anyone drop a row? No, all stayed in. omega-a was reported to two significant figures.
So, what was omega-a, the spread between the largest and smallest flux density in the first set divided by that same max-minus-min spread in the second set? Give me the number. 0.68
